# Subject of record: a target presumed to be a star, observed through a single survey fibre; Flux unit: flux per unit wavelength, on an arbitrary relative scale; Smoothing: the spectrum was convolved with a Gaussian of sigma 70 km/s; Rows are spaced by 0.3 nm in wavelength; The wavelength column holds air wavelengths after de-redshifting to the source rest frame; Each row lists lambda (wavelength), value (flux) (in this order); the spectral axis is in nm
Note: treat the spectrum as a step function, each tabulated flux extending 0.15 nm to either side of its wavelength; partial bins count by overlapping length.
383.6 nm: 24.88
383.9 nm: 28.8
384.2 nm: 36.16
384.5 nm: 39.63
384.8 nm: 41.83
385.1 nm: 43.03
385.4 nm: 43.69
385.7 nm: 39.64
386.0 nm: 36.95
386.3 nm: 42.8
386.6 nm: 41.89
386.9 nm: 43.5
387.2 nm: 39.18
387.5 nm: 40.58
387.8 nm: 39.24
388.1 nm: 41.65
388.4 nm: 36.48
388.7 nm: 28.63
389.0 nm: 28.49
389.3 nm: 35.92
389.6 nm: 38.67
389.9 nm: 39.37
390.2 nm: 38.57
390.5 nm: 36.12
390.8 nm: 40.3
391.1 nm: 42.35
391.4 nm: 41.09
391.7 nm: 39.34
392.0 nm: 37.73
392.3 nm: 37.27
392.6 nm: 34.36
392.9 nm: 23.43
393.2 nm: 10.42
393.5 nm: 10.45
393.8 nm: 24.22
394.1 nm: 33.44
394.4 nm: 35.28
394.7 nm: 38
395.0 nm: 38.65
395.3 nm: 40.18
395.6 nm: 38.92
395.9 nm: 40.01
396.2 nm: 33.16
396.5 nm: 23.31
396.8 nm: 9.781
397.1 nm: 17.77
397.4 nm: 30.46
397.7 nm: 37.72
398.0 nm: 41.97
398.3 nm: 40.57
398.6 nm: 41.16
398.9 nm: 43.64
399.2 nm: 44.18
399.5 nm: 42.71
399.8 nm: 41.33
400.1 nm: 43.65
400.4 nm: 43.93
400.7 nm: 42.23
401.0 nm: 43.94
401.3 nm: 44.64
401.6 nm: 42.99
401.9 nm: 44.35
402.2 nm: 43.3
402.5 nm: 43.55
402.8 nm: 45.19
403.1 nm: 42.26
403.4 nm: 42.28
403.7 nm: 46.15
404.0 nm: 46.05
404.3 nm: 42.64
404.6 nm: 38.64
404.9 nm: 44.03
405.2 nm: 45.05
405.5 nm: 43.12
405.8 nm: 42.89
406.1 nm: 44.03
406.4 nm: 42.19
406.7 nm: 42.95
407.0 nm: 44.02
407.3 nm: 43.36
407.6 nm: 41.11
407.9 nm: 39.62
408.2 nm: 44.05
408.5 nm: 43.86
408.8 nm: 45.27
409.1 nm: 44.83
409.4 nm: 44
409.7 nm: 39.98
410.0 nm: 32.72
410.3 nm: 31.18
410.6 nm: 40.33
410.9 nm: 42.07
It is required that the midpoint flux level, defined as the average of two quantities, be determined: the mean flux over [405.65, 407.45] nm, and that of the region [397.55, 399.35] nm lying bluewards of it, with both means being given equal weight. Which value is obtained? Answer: 42.4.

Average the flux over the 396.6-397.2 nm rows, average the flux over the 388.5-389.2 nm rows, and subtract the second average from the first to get -15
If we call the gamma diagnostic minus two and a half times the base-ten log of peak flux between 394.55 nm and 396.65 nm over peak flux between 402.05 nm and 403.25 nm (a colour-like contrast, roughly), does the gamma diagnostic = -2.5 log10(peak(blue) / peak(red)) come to 0.128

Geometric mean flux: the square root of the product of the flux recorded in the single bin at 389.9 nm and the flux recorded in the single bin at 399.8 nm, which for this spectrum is 40.3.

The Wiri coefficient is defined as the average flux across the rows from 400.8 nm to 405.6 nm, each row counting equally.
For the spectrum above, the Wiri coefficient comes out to 43.6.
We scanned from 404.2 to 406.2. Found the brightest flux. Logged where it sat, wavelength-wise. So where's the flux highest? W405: 405.2 nm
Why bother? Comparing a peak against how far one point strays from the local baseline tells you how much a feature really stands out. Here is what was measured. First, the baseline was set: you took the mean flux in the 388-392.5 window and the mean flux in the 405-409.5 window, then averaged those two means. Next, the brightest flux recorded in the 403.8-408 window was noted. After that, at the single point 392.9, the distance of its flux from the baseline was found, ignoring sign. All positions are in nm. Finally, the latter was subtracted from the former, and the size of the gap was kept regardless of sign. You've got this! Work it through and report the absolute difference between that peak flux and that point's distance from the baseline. 29.1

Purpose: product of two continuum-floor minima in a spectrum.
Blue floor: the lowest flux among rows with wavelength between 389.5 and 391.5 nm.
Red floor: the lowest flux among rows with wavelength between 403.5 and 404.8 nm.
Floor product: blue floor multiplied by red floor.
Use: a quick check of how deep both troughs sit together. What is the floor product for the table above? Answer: 1396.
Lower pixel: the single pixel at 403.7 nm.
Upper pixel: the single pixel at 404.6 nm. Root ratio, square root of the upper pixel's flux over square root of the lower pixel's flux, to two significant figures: 0.92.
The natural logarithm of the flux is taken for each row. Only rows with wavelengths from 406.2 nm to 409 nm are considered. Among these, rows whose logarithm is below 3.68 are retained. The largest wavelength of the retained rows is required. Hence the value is 407.9 nm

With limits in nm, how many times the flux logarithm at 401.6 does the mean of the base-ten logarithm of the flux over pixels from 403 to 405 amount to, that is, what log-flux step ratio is 1.00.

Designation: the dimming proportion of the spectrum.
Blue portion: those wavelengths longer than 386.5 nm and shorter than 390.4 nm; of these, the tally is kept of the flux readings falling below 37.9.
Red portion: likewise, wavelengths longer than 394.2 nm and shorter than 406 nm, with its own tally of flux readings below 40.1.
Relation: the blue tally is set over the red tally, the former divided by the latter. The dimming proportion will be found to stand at 0.3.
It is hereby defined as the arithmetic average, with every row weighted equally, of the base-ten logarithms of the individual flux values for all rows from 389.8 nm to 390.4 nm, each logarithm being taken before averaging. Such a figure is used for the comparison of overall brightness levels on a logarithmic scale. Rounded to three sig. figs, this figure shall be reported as 1.59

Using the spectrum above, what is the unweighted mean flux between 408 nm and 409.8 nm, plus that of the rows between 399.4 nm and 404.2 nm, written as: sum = 87.3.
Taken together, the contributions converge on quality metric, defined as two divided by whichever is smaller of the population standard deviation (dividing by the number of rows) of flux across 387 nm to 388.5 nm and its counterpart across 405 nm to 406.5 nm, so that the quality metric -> 2.0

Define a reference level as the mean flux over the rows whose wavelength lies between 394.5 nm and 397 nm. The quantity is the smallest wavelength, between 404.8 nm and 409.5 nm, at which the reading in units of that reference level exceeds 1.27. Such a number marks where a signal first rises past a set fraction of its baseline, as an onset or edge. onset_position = 404.9 nm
